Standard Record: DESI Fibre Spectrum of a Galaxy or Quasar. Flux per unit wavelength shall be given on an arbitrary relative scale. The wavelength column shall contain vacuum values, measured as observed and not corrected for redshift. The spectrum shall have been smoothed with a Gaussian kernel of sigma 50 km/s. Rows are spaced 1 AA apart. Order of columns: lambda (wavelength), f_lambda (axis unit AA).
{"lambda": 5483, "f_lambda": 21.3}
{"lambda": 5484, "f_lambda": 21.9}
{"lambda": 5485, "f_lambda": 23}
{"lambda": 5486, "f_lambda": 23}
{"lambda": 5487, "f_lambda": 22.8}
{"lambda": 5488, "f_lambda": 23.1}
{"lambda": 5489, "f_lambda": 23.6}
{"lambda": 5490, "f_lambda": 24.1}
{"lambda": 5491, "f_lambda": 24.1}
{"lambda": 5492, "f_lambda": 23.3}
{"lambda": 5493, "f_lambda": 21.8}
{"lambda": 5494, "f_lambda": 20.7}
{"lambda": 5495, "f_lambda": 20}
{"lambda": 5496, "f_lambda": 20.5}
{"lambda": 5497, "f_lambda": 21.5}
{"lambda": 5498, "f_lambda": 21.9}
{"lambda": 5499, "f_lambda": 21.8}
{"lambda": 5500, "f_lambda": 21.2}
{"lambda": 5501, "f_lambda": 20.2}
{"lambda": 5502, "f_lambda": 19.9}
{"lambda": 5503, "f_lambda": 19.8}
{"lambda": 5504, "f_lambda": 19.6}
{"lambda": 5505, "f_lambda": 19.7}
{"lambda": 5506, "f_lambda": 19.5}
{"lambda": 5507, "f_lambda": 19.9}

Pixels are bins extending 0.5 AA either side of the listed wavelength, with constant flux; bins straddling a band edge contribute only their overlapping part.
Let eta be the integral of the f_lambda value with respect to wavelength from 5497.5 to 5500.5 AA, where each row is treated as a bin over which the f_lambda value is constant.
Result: 65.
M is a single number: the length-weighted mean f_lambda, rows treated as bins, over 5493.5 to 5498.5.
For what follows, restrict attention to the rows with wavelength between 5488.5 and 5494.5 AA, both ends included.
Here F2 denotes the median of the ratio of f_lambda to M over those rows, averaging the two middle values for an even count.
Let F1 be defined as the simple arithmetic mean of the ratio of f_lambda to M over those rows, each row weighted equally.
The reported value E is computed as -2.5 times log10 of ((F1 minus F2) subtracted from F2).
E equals -0.15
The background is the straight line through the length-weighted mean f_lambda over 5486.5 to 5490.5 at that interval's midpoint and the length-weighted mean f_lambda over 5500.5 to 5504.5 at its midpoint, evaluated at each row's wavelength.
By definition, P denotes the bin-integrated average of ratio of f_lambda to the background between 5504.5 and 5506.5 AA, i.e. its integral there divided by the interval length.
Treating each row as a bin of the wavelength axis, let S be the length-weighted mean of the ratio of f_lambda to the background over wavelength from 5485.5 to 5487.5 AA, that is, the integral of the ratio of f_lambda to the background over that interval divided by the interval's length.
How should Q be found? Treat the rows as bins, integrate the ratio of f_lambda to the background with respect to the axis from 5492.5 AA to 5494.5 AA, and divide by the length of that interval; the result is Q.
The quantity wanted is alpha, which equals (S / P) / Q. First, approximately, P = 1.03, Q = 0.96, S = 0.96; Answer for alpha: 0.97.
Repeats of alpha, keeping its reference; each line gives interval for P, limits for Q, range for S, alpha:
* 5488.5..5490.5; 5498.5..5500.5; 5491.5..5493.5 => 0.94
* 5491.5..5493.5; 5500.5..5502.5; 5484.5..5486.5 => 0.95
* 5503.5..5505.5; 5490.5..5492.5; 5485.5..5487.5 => 0.90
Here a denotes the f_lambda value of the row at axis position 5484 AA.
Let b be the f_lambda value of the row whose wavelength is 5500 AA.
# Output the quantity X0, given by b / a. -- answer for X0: 0.97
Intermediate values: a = 21.9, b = 21.2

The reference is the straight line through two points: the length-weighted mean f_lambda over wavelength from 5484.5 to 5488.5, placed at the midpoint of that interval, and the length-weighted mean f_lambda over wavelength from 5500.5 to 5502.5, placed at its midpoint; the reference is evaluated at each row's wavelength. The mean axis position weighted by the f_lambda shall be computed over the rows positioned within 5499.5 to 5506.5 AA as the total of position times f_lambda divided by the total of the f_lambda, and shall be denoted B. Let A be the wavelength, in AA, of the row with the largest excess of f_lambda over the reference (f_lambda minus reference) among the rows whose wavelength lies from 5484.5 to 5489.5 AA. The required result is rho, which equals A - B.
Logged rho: -14.0 AA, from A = 5489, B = 5503.0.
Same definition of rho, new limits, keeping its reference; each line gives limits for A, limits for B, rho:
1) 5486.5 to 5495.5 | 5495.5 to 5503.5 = -8.4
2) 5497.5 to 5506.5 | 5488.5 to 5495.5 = 7.1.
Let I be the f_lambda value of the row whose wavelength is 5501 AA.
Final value 20.2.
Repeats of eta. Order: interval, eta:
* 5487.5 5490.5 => 71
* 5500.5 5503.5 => 60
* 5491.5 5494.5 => 66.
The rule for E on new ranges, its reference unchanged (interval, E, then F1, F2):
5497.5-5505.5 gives 0.07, 0.981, 0.96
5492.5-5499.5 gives -0.05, 1.012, 1.03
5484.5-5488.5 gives -0.10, 1.098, 1.10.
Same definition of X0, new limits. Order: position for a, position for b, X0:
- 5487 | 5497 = 0.94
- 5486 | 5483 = 0.93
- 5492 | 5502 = 0.85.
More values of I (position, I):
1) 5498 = 21.9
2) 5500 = 21.2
